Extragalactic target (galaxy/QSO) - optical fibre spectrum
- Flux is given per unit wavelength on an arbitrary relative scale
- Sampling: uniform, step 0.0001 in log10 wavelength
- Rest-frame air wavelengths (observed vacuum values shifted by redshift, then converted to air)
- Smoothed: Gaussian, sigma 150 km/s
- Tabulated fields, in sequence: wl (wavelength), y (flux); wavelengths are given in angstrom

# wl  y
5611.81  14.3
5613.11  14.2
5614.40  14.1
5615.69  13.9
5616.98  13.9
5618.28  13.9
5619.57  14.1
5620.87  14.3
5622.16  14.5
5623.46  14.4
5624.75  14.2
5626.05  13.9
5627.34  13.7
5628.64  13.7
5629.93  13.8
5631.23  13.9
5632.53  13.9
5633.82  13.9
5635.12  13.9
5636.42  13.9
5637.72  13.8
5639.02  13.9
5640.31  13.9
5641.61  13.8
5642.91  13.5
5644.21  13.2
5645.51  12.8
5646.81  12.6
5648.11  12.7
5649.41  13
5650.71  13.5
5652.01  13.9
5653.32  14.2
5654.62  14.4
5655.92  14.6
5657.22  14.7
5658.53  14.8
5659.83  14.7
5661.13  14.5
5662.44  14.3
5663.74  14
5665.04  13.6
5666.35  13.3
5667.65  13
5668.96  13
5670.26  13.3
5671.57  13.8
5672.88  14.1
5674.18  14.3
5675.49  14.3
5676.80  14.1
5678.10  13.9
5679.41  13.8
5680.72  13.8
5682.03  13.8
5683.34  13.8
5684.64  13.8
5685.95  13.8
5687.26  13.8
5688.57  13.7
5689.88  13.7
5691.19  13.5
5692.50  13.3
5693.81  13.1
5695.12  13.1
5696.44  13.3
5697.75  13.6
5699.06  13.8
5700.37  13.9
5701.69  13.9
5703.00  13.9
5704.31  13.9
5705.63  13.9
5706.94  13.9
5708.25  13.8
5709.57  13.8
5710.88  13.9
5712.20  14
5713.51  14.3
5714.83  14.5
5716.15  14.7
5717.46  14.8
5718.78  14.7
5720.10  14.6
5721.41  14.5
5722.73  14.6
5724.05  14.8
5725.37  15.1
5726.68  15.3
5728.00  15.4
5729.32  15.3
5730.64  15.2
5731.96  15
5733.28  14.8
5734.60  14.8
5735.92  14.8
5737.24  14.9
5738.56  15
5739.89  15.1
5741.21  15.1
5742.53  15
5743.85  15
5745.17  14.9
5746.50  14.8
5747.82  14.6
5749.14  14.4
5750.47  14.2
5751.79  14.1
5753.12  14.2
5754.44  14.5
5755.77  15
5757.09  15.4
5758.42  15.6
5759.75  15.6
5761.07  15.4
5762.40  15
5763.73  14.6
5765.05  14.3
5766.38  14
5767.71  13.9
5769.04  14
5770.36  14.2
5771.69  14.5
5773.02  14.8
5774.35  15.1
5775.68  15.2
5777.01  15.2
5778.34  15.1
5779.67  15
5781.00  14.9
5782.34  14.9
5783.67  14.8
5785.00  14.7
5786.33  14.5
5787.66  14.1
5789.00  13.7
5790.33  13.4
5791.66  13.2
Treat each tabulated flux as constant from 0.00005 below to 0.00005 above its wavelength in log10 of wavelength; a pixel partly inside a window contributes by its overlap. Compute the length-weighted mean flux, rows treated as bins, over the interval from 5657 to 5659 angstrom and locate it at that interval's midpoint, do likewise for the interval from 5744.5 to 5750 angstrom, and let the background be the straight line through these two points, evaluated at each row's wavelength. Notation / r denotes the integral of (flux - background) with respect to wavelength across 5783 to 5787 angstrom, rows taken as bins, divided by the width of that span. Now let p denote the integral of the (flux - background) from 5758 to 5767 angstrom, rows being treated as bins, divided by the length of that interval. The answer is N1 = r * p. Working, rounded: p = 0.3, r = 0.0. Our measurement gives 0.01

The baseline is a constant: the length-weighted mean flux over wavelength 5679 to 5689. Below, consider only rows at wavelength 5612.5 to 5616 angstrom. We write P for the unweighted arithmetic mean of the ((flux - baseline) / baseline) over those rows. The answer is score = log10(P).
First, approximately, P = 0.02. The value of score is -1.7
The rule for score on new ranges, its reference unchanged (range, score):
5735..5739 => -1.1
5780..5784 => -1.1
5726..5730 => -1.0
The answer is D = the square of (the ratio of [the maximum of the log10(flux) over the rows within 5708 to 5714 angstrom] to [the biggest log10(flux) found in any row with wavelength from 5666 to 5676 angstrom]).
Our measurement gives 1.00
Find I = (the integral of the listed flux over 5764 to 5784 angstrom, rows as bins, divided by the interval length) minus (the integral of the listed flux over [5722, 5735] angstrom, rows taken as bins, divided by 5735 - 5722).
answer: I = -0.4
